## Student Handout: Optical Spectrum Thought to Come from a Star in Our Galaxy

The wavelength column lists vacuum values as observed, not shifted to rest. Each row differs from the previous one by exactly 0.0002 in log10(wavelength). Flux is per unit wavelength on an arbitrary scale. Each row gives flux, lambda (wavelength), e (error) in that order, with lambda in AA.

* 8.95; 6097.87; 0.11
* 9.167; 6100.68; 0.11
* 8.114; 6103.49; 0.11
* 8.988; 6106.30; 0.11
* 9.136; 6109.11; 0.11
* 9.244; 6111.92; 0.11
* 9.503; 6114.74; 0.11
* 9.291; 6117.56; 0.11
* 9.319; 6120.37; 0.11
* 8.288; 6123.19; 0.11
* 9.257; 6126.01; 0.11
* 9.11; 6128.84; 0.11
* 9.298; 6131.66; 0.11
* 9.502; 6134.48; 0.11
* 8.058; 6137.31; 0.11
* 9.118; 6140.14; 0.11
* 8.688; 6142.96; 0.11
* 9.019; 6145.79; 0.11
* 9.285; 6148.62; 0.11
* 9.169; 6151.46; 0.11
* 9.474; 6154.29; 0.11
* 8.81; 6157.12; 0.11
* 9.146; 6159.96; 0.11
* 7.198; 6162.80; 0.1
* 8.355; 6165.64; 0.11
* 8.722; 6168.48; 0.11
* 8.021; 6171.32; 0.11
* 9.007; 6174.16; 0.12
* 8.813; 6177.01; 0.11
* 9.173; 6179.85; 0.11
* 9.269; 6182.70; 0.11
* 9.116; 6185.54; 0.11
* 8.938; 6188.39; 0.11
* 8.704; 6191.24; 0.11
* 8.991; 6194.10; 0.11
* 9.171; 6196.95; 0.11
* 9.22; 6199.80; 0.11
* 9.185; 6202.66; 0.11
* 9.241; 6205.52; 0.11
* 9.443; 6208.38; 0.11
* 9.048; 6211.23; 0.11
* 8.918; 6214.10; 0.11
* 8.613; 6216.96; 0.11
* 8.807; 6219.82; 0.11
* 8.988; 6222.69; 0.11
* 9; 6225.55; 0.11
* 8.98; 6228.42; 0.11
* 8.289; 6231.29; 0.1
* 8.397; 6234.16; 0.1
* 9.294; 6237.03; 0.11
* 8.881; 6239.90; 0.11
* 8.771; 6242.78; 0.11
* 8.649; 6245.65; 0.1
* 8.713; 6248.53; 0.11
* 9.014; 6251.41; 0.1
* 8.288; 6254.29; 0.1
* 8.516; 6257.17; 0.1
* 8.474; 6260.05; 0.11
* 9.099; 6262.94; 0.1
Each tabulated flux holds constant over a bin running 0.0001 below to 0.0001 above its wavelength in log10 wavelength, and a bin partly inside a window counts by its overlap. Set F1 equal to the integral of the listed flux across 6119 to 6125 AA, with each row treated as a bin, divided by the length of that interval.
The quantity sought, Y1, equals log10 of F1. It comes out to 0.946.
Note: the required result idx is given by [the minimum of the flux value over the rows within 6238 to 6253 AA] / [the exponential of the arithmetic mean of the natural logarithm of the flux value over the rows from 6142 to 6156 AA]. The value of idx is 0.95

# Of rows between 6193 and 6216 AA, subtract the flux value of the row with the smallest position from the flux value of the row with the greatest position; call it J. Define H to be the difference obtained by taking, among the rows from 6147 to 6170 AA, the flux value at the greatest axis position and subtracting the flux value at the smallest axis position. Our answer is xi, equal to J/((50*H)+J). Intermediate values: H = -0.6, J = -0.07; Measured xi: 0.003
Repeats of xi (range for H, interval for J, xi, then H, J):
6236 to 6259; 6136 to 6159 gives -0.020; -0.8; 0.75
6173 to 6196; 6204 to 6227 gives 0.232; 0.0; -0.24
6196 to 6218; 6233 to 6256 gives 0.004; -0.6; -0.11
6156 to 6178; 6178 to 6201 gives 0.239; 0.0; 0.05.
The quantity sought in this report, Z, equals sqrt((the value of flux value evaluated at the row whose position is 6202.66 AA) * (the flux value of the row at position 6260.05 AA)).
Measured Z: 8.82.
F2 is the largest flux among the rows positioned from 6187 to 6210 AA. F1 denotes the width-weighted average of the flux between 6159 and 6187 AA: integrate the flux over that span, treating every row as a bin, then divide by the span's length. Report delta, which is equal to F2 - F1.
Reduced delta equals 0.77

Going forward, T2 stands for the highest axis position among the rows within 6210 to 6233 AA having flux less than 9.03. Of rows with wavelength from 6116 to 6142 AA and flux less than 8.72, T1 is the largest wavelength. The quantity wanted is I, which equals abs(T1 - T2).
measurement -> 94.0 AA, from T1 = 6137.31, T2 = 6231.29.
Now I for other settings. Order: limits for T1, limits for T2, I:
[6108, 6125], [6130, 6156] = 22.6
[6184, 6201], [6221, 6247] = 54.4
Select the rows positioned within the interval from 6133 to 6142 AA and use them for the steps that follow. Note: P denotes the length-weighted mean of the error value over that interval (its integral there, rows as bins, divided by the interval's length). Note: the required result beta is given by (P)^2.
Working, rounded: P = 0.110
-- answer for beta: 0.0121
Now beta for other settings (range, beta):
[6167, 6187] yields 0.0124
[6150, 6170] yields 0.0118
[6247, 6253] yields 0.0110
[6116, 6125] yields 0.0121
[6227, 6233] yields 0.0110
